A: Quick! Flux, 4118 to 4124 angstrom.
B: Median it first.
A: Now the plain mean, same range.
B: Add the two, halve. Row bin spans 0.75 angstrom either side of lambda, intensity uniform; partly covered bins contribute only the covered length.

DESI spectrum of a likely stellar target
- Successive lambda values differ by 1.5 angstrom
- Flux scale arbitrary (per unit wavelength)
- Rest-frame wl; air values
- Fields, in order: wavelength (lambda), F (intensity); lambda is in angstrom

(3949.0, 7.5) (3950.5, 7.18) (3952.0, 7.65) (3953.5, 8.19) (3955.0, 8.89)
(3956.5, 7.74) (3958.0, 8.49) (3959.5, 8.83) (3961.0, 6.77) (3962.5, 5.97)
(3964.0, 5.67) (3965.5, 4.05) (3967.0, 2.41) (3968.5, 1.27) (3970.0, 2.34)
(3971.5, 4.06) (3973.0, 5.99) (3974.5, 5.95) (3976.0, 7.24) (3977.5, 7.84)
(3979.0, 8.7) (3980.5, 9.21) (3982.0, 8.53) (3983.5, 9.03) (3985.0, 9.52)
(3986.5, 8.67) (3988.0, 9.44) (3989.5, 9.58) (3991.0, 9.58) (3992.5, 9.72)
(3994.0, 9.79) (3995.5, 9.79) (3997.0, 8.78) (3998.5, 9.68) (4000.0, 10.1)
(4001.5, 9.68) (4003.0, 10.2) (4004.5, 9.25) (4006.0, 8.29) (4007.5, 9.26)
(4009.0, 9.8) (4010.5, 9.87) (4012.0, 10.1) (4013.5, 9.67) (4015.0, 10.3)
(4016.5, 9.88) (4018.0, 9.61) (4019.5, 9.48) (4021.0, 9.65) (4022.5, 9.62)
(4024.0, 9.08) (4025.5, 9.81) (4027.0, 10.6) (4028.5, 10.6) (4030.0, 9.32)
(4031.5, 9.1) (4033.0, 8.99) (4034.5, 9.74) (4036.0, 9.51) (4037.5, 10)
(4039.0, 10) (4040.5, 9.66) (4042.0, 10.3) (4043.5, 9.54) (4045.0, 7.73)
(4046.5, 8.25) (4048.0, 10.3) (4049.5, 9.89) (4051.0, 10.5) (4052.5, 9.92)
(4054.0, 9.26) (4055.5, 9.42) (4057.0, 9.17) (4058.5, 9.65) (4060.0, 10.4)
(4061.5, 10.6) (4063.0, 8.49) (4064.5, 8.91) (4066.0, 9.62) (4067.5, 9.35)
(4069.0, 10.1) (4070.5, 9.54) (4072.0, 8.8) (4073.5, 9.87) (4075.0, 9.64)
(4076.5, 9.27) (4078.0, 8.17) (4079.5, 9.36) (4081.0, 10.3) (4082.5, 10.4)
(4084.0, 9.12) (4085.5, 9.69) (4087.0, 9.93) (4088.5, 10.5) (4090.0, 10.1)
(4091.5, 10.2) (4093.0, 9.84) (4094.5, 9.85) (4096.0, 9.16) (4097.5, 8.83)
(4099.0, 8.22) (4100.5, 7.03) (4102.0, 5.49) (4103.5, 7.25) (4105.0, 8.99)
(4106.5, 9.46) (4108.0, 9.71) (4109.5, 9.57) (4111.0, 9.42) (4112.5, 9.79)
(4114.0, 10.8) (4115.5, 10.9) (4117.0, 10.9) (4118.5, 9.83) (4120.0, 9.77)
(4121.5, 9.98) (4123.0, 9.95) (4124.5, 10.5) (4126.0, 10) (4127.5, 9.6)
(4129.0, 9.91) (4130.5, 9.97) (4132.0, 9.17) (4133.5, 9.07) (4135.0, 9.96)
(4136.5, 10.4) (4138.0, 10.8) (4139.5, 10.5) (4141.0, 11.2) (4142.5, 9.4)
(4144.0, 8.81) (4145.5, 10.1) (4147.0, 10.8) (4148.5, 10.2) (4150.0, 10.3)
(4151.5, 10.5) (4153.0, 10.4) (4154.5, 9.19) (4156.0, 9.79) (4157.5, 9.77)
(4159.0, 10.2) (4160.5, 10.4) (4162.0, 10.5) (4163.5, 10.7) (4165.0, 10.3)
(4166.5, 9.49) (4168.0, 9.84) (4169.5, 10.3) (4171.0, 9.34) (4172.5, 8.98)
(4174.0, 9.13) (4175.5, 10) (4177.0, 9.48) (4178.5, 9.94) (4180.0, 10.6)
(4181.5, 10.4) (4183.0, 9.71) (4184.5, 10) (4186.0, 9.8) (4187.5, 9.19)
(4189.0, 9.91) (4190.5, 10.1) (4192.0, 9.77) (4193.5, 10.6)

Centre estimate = 9.9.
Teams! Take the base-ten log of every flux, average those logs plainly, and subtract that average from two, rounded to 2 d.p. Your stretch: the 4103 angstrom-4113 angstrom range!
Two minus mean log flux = 1.04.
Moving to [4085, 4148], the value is 1.02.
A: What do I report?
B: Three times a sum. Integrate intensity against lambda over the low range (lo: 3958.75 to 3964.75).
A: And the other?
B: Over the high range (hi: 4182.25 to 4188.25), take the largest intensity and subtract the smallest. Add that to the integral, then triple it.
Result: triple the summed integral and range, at 125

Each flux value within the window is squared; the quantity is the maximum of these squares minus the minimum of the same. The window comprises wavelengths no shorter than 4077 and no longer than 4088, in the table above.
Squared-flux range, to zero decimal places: 41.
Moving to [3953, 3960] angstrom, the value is 19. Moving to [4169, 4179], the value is 25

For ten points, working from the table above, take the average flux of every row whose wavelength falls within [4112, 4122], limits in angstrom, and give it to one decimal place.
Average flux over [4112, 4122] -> 10.3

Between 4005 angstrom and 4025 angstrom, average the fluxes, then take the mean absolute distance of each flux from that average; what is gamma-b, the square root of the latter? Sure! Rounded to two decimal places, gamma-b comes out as 0.59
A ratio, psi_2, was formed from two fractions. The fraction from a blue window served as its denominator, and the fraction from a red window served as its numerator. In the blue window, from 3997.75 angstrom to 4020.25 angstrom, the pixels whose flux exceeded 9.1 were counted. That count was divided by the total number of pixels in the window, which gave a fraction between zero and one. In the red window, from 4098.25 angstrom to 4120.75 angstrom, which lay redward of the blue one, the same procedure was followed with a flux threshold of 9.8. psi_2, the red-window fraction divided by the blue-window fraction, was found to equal 0.29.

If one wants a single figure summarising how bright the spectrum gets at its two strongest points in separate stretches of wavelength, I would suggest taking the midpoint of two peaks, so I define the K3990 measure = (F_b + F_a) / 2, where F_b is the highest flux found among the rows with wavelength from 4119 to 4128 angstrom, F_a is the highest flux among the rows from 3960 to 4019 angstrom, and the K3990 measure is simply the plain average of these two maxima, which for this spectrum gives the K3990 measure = 10.4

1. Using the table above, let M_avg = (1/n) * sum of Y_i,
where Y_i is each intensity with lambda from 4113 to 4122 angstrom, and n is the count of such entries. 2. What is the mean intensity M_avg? 10.4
